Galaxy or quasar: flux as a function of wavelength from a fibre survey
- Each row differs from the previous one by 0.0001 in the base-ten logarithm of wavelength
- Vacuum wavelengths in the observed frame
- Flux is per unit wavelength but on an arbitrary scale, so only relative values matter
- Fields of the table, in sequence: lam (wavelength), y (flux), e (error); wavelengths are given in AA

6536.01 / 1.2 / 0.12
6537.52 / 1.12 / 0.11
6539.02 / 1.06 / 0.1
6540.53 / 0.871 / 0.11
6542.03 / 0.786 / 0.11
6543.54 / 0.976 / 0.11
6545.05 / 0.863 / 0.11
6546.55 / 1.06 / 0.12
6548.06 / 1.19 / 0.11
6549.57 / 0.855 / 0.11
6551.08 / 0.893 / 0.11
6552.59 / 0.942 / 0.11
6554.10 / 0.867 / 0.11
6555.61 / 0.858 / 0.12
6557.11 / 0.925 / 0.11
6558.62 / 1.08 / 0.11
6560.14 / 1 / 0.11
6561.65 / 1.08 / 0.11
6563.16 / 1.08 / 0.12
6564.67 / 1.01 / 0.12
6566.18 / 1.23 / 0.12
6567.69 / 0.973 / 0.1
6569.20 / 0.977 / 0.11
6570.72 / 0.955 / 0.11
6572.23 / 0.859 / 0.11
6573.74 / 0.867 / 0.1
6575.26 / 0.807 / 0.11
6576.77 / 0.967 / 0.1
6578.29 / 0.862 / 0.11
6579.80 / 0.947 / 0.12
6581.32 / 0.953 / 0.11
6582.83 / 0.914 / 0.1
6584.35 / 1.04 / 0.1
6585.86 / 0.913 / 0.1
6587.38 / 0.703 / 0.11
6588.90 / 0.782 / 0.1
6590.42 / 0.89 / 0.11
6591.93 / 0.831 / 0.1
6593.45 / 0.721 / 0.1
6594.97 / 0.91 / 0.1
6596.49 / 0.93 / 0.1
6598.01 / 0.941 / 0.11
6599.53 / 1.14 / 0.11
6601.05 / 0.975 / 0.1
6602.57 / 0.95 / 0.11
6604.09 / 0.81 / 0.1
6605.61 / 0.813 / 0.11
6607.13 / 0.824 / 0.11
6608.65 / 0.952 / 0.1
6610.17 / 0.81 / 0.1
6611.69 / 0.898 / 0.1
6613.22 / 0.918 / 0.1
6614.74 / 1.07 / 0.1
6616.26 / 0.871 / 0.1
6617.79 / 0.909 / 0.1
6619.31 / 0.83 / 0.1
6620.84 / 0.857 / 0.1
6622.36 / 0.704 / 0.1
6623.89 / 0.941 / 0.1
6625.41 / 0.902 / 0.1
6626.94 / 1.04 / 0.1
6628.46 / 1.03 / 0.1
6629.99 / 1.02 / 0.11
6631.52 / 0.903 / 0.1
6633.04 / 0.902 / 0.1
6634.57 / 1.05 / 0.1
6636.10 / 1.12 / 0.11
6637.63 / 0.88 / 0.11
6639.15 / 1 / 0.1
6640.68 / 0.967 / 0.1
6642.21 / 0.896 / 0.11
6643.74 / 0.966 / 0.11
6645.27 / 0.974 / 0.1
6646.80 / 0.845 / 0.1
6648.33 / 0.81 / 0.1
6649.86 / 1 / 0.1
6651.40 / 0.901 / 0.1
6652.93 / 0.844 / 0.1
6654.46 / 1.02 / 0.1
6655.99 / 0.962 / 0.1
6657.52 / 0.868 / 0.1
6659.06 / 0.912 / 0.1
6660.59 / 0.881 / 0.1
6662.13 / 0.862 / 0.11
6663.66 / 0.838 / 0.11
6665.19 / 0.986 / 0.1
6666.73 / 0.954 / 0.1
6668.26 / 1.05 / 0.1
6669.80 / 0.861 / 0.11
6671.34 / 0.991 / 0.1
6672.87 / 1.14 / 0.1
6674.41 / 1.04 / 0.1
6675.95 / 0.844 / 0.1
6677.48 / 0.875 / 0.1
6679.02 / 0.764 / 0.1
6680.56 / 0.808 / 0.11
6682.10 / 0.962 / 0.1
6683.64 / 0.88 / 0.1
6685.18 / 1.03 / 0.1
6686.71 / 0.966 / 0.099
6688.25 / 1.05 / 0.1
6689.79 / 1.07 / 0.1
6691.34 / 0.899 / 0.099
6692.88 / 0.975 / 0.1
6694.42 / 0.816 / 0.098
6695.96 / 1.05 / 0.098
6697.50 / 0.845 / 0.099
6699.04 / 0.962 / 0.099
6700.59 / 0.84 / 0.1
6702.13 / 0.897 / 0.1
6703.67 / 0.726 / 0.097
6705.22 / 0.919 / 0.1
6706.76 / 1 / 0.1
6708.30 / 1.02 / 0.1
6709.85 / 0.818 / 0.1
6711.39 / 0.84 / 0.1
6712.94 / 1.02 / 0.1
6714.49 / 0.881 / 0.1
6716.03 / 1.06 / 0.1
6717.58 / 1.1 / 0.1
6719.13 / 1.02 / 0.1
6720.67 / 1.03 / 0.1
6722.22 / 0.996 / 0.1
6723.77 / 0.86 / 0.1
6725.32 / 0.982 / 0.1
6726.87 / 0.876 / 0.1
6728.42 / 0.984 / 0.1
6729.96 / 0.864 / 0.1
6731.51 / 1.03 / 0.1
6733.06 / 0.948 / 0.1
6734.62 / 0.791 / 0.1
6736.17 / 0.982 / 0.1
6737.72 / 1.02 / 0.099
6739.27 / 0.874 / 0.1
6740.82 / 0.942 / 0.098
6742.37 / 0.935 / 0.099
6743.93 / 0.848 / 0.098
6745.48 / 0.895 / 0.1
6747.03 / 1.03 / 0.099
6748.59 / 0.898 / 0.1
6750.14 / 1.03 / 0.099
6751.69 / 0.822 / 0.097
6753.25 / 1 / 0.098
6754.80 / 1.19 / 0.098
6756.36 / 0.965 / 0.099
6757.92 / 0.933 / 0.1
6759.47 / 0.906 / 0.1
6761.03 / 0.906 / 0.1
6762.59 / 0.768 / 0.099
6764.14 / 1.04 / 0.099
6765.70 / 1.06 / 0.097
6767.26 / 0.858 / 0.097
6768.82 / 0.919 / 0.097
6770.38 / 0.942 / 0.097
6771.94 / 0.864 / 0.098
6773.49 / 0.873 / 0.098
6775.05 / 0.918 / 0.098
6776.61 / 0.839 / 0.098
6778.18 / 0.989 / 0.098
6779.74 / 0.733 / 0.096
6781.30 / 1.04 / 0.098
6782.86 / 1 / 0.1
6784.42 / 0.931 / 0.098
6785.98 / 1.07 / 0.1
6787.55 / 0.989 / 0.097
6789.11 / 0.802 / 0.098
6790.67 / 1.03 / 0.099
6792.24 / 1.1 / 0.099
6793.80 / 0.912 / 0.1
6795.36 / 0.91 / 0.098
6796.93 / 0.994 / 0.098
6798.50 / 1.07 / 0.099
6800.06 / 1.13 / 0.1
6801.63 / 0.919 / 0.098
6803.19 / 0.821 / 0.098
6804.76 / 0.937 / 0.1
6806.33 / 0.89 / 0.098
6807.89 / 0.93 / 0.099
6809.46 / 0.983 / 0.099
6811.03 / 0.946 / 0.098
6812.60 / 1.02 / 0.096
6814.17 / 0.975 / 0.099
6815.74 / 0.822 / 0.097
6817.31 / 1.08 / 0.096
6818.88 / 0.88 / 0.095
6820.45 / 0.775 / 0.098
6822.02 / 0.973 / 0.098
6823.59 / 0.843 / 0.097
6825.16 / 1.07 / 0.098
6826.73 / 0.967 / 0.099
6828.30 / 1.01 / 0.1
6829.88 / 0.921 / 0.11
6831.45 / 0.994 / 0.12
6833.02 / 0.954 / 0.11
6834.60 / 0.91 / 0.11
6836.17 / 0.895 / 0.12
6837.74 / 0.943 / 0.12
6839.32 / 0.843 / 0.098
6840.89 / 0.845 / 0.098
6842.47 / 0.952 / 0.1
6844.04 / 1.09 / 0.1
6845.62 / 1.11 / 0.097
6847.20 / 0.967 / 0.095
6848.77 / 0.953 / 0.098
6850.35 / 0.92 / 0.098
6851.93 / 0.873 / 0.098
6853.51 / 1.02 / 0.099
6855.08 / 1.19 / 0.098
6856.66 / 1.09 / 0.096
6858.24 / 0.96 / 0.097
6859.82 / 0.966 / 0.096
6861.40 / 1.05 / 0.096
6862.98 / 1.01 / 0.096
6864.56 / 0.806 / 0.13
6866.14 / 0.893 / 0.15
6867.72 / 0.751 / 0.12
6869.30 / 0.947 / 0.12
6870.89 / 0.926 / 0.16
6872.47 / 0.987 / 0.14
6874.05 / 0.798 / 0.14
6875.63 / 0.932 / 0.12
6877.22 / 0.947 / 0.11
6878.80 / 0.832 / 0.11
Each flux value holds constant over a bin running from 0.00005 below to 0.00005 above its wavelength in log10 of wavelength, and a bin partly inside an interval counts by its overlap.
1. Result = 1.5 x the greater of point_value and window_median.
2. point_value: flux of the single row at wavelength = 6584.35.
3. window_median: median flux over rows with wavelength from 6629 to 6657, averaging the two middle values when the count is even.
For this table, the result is 1.56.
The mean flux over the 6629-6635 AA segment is 0.97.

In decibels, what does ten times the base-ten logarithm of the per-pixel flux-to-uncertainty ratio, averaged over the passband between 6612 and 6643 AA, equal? 9.65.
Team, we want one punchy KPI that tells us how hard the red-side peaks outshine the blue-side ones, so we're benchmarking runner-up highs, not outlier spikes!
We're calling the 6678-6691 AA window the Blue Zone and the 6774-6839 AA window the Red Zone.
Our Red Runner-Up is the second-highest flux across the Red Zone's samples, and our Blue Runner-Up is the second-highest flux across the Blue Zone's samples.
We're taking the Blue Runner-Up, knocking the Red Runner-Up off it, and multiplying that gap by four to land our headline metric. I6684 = -0.20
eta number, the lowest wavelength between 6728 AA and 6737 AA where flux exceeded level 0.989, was 6731.51 AA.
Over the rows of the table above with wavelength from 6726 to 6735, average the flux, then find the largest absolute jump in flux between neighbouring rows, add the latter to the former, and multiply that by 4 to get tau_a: 4.3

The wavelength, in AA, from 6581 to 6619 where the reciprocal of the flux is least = 6599.53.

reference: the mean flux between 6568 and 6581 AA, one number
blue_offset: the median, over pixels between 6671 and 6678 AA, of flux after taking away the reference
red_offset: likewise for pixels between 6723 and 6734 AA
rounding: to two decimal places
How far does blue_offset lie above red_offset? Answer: 0.04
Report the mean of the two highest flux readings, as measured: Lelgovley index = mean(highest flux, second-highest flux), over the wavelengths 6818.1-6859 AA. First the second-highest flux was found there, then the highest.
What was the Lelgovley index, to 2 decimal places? 1.15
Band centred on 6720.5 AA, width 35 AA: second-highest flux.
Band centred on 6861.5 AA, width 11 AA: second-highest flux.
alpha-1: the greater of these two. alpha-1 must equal 1.06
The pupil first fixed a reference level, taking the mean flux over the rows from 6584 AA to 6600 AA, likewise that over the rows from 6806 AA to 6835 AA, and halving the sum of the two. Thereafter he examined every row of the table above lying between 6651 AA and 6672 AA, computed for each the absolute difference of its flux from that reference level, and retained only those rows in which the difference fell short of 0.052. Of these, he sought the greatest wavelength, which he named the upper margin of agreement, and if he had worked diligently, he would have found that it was 6666.73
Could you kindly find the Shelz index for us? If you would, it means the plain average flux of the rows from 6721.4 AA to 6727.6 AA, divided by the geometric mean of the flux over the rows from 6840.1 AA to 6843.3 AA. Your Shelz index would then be 1.04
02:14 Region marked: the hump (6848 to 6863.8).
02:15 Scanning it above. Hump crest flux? 1.19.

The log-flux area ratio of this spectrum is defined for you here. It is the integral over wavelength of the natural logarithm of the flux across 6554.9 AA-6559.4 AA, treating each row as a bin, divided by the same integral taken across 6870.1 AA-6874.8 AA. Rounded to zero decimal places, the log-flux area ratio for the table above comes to 0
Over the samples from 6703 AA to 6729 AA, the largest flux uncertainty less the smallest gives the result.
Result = 0.003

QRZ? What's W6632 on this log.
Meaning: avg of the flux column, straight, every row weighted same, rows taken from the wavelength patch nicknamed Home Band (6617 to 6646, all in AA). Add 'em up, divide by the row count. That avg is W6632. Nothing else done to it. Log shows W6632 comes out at 0.942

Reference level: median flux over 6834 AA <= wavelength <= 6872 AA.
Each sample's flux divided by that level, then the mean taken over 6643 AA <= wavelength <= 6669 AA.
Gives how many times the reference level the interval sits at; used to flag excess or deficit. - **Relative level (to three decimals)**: 0.971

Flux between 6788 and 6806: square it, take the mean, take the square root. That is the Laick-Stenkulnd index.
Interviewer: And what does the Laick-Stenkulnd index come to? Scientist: 0.97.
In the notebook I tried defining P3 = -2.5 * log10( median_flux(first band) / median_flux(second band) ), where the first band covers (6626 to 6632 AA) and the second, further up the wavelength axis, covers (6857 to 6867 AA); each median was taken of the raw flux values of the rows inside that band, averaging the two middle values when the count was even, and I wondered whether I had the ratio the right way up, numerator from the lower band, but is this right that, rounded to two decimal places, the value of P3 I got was -0.07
